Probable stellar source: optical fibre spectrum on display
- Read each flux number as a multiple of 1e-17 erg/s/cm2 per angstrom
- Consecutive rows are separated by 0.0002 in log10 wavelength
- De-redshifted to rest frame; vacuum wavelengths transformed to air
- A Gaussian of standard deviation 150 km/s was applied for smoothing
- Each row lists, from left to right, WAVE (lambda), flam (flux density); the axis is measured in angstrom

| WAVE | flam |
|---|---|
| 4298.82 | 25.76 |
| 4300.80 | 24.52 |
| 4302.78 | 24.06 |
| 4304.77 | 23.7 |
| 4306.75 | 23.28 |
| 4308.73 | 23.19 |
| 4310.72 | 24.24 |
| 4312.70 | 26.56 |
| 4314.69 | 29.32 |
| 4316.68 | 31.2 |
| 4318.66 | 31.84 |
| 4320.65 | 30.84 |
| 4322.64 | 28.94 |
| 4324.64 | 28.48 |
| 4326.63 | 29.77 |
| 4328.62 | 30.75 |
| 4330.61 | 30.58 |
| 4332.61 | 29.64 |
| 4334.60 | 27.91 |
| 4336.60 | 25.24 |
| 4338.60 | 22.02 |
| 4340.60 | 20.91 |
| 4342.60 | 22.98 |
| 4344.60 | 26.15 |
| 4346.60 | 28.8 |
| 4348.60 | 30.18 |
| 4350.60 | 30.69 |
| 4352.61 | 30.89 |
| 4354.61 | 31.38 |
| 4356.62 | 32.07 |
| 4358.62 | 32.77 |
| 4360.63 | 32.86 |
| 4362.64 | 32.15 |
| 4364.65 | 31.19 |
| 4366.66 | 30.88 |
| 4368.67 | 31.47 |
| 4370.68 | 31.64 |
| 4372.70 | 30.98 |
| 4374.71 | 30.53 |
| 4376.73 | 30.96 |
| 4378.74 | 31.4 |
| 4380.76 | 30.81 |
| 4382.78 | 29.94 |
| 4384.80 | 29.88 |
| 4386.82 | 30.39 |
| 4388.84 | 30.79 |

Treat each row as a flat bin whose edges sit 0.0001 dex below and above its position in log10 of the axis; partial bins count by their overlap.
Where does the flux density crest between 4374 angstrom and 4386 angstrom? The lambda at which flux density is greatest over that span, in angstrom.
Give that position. 4378.74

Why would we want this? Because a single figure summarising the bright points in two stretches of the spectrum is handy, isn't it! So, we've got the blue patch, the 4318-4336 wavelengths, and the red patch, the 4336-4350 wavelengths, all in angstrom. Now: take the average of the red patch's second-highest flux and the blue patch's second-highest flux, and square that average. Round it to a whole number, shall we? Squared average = 889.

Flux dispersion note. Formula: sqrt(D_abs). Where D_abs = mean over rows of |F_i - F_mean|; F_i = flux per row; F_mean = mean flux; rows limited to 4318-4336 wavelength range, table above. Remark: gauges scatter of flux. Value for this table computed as 1.0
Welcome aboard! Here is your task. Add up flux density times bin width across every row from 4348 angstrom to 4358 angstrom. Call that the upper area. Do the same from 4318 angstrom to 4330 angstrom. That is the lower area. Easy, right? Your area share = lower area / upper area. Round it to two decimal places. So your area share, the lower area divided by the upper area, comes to 1.16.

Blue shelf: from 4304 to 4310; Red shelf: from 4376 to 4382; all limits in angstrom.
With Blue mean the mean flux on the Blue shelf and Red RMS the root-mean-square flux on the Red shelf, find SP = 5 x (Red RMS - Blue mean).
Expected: 38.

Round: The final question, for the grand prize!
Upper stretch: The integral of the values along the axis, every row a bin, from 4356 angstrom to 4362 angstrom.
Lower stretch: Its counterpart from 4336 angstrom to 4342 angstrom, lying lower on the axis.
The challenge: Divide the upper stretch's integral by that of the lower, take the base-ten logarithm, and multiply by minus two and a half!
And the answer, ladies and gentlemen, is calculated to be -0.40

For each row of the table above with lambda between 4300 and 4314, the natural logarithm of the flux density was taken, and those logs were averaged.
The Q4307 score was 3.19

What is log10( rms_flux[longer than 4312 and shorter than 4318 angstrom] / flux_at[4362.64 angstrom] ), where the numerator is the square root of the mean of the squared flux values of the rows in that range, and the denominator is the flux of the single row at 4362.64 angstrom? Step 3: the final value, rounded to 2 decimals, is -0.04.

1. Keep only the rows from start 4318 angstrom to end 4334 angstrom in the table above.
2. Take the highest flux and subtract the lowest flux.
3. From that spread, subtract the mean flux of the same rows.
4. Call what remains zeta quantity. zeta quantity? -27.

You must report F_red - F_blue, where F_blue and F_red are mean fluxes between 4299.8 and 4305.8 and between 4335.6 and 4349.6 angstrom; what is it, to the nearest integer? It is 1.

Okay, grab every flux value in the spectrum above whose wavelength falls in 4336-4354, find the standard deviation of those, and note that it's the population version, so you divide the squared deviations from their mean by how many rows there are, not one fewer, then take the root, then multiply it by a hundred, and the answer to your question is 367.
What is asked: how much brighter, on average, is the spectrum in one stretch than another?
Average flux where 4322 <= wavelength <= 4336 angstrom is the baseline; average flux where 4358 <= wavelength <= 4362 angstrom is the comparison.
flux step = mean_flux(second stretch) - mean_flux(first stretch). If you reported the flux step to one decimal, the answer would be 3.4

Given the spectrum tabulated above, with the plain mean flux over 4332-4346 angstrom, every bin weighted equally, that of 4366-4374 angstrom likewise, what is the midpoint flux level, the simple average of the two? 28.1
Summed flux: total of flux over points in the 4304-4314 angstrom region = 121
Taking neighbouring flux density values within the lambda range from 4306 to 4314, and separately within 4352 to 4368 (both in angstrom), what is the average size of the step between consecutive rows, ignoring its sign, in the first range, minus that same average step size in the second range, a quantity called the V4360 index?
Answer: 0.59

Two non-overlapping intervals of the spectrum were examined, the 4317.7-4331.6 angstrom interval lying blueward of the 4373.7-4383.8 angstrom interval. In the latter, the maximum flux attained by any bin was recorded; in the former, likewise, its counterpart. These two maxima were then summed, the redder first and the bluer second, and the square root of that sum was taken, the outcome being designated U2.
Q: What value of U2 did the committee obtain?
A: 7.95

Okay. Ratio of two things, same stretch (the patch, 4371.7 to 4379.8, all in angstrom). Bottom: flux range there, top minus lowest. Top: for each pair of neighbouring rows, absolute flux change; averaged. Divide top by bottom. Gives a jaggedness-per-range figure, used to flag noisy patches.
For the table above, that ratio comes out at 0.51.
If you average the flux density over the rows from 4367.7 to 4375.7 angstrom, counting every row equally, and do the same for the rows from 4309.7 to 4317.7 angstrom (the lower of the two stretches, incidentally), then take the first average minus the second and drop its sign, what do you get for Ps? 3.3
